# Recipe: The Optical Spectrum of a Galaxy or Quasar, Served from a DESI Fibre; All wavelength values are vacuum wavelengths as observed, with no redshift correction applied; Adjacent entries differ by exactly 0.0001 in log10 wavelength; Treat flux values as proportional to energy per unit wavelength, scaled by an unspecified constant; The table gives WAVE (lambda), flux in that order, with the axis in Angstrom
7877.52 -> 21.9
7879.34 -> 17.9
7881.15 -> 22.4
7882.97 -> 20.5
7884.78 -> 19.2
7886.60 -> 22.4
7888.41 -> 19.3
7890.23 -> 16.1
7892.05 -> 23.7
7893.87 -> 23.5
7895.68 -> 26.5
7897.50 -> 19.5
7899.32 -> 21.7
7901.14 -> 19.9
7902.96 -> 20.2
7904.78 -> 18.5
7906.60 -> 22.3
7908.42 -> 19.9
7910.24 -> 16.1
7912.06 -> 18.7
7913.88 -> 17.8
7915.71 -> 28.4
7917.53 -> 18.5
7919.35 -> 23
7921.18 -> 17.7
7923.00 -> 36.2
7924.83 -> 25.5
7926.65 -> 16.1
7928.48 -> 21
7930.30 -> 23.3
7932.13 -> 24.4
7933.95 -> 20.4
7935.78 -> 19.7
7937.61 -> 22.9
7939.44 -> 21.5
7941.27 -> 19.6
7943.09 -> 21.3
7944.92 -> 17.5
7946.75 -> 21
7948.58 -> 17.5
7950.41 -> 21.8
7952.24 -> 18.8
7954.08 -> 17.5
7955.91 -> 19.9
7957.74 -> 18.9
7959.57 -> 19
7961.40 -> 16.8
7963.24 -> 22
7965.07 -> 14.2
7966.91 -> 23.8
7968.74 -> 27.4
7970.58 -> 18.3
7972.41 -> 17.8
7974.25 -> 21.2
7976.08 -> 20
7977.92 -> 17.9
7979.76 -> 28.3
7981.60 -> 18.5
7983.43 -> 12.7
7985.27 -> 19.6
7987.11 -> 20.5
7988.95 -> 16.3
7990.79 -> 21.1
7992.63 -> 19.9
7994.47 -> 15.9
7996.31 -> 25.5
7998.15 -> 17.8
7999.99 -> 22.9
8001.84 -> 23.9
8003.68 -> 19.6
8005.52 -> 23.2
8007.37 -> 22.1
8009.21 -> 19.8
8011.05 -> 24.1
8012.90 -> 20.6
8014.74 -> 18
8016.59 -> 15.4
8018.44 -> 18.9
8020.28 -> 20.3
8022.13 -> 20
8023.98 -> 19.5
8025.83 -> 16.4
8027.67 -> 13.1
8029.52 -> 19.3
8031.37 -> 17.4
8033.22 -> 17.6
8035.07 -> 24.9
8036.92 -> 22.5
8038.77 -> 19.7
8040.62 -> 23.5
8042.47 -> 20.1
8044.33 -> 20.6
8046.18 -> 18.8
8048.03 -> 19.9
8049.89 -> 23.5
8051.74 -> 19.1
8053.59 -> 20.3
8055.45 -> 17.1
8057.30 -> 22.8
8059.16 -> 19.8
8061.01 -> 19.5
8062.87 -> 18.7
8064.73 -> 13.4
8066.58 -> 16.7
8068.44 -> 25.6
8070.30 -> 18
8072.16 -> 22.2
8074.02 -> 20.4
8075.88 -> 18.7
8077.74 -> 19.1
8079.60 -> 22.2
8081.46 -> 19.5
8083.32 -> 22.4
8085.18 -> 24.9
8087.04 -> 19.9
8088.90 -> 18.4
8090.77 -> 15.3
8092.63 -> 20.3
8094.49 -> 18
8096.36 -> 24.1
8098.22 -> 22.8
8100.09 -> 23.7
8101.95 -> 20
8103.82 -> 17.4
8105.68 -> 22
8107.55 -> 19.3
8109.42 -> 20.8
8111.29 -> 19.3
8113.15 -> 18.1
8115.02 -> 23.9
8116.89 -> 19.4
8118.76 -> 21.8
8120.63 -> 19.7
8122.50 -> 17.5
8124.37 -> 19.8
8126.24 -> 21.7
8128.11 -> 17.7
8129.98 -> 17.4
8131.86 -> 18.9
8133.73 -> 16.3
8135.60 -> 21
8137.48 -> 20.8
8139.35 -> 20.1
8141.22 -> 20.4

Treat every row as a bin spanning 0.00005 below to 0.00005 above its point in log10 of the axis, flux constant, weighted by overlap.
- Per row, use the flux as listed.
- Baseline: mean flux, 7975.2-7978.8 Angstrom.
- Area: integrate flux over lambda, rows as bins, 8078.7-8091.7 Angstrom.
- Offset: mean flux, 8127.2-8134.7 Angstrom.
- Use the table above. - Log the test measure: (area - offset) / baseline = 13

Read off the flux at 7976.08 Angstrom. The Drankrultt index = 20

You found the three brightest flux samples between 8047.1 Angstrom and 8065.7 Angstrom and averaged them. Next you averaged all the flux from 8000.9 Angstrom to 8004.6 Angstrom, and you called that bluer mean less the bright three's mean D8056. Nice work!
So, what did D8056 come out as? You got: 0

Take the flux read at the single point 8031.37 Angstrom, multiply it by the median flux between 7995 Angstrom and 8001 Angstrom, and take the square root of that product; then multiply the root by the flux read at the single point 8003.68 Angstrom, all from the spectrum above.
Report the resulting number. 391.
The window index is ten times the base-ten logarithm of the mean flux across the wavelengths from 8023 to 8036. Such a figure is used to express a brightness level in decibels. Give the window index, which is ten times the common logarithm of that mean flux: 12.63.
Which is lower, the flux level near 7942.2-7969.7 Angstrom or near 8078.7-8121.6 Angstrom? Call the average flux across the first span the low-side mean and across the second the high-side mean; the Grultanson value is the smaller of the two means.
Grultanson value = 19.8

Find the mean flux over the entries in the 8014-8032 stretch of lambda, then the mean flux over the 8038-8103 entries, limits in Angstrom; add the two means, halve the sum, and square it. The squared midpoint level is 363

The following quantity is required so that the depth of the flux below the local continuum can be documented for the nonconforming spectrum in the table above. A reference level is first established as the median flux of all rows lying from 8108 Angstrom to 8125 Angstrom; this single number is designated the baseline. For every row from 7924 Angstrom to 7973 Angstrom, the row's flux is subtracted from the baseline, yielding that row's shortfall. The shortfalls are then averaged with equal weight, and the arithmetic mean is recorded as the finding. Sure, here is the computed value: -0.6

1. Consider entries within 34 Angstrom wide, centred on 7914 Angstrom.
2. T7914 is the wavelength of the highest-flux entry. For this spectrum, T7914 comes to 7923.00 Angstrom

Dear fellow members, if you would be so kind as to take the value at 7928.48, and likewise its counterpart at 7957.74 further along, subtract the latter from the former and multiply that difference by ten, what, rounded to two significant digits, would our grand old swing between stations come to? 21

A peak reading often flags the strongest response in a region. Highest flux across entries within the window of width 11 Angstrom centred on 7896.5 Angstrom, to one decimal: 26.5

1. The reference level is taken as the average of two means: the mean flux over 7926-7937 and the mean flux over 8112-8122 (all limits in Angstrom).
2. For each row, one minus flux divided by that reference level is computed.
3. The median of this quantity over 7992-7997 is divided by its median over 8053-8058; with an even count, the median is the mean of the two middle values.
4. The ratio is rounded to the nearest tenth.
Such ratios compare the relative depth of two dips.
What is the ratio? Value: 2.0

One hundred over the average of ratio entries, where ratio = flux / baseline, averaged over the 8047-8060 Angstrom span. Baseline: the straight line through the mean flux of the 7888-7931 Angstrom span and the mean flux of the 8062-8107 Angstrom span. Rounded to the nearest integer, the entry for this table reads 100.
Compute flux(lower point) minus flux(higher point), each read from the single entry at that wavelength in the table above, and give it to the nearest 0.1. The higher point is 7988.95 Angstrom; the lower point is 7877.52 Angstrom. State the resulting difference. 5.6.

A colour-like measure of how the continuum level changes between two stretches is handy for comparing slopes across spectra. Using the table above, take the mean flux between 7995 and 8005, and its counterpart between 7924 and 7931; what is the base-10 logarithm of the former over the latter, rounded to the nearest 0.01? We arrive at 0.01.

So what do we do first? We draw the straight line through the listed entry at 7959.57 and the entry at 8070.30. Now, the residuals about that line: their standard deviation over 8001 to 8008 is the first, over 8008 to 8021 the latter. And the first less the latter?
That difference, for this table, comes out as -0.8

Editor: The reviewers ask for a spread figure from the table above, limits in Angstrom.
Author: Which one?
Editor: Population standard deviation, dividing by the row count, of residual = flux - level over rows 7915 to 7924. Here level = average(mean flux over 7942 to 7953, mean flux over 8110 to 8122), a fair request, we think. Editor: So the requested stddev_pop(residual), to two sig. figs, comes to 6.9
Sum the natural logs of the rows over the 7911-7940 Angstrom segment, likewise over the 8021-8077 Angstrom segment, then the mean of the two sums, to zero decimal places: 69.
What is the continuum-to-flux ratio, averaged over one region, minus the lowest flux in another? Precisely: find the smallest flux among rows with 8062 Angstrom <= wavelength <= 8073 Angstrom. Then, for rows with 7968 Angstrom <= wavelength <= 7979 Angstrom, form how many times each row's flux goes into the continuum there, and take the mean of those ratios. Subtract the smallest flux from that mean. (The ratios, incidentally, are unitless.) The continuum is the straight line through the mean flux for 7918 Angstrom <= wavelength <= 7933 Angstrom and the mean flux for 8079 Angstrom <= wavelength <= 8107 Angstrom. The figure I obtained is -12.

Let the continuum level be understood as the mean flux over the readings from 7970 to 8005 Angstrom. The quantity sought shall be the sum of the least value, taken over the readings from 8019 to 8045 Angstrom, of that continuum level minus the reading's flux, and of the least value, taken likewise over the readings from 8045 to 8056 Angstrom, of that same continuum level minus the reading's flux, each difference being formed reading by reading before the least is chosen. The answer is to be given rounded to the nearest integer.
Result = -9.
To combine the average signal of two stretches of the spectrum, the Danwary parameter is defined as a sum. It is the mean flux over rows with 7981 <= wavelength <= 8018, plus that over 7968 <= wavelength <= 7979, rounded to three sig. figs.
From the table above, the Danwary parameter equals 40.3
